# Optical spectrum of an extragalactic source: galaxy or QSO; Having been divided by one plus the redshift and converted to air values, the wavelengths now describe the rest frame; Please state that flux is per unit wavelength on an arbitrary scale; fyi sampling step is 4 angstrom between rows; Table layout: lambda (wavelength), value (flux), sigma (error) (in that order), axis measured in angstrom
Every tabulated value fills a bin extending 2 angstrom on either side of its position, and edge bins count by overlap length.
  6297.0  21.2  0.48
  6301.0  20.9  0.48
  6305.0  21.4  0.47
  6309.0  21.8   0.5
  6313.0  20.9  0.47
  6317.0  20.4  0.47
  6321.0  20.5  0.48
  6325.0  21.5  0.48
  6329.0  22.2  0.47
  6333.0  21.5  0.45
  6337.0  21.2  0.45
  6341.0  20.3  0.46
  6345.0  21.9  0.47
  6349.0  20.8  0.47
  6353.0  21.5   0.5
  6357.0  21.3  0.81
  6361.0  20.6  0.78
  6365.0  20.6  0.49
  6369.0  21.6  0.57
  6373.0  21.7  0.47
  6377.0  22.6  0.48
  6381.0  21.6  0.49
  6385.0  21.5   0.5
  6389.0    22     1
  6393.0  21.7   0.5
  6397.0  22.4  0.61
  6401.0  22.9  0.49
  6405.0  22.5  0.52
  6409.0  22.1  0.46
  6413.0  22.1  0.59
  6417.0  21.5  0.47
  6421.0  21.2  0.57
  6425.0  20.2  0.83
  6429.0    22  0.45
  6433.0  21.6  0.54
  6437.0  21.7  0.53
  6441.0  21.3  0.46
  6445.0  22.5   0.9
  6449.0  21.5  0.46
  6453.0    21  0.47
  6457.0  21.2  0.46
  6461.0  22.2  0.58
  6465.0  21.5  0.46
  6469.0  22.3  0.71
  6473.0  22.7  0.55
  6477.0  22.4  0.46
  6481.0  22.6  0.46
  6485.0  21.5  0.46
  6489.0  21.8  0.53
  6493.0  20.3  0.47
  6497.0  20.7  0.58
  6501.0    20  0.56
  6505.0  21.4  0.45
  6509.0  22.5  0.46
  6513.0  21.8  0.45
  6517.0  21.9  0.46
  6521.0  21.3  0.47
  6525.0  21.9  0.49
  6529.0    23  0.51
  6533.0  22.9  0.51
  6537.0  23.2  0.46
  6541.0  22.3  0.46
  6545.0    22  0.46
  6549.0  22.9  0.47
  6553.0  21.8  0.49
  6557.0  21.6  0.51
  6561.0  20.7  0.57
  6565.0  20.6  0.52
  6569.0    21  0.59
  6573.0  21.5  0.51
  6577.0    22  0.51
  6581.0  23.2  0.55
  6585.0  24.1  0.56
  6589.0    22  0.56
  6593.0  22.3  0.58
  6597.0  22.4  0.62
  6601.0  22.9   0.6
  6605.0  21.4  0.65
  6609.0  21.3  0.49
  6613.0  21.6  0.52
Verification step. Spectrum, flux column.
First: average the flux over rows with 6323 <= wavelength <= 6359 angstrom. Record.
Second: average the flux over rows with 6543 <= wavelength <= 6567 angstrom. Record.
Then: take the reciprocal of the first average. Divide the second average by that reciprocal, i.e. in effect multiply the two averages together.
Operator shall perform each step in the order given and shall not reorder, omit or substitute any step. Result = 461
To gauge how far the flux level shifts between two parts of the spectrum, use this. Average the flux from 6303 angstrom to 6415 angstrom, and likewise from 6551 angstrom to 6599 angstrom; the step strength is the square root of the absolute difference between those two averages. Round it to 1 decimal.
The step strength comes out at 0.6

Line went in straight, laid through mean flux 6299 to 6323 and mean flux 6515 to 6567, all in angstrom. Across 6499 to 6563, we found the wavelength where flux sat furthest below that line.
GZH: 6501.0 angstrom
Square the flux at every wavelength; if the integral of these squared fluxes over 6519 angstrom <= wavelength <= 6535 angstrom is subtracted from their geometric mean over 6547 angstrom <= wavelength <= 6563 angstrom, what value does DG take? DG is -7474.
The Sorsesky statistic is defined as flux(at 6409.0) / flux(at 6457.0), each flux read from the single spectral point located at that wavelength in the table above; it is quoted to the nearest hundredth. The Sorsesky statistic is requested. 1.04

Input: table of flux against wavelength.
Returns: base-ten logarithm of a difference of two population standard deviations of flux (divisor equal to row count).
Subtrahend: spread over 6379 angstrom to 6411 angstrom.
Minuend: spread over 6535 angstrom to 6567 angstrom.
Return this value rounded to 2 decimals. -0.38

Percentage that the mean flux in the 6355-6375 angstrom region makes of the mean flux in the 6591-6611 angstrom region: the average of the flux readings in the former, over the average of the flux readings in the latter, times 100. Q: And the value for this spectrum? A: 96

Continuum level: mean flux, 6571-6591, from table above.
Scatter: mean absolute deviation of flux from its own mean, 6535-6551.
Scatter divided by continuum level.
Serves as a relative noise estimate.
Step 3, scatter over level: 0.020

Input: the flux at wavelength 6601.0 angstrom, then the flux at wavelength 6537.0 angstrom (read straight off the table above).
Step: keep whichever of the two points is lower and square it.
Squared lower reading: 524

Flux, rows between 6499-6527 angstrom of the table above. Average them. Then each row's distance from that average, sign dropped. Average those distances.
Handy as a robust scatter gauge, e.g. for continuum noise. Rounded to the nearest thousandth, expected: 0.551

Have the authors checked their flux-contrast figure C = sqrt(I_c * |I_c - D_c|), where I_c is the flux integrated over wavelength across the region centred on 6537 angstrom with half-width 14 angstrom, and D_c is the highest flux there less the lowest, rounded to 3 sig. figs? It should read 632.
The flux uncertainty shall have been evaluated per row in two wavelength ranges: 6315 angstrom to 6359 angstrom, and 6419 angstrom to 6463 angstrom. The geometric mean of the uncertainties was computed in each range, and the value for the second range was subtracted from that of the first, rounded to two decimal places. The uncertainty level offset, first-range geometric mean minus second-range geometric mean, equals -0.06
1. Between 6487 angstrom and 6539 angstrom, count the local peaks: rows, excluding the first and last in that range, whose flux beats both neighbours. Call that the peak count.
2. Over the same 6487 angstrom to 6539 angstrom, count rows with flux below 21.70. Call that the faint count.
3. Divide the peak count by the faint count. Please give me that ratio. 0.80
